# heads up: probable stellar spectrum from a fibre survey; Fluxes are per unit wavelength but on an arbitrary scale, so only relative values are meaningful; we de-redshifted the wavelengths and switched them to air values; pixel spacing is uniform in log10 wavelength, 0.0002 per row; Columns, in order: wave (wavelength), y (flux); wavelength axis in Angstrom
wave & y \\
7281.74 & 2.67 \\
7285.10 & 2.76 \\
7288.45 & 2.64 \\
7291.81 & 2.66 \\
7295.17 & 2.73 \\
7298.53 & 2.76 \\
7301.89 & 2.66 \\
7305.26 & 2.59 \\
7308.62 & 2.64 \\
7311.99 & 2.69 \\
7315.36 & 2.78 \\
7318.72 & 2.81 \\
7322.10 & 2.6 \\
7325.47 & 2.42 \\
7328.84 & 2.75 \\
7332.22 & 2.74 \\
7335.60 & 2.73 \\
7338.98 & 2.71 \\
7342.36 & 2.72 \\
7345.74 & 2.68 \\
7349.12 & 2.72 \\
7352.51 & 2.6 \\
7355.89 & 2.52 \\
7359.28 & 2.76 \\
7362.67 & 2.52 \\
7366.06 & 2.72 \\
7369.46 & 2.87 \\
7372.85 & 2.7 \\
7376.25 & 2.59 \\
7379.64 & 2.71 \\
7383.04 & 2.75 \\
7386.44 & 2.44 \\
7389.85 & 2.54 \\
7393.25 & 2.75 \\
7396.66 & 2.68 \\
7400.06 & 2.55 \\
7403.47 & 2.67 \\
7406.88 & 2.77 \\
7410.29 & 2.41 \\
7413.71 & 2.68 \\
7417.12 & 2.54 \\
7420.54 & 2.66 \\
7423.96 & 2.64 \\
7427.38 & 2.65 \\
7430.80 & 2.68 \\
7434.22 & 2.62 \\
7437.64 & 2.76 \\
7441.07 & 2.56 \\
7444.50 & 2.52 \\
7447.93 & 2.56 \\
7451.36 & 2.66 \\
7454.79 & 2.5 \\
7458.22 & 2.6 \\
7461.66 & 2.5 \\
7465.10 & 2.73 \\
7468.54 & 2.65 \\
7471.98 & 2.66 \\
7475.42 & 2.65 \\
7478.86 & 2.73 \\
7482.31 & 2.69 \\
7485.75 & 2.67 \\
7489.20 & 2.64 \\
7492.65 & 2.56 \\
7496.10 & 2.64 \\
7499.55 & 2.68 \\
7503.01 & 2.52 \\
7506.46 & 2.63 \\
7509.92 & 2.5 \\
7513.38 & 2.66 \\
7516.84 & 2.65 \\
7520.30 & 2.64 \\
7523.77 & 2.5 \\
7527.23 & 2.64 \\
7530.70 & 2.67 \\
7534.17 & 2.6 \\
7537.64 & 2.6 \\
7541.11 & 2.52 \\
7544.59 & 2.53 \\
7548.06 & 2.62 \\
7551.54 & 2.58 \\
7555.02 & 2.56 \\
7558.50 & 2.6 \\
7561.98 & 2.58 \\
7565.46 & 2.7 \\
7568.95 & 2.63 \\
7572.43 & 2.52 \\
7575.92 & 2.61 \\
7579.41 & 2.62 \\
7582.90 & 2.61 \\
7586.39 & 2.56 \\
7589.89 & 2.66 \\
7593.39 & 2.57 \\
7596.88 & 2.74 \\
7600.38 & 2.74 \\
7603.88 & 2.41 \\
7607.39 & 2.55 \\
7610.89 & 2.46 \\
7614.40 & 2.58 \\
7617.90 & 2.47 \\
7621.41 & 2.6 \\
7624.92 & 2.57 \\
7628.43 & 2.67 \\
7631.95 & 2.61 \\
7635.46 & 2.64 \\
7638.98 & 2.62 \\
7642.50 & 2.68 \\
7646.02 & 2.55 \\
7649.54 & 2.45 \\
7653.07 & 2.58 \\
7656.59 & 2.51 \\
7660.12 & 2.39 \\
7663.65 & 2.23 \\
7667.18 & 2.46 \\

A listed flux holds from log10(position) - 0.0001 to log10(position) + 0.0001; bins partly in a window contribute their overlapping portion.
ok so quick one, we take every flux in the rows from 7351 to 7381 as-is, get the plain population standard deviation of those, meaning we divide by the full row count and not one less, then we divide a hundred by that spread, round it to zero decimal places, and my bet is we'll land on 908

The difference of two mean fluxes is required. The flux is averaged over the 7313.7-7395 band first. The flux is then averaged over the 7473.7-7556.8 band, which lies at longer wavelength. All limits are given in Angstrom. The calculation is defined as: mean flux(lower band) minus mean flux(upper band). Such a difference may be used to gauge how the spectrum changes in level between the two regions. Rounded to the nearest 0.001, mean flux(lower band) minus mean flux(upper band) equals 0.060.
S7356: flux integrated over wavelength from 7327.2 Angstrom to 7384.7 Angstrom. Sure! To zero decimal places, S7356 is 155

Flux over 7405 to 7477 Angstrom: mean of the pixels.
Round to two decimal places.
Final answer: 2.62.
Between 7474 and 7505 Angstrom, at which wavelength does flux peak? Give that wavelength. 7478.86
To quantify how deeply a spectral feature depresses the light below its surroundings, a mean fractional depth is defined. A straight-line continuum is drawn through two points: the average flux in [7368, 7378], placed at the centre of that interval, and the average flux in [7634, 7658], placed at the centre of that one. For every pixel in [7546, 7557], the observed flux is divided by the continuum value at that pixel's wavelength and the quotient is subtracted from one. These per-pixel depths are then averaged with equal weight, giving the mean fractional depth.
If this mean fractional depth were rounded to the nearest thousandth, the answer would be 0.015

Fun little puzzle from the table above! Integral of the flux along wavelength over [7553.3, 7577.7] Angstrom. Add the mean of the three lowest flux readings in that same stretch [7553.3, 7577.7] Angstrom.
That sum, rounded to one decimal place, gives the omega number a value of 66.0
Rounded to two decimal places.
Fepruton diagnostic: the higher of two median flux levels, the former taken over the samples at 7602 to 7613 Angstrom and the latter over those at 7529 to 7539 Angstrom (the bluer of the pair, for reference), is 2.60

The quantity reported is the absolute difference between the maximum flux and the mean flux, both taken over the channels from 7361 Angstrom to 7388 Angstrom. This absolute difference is 0.21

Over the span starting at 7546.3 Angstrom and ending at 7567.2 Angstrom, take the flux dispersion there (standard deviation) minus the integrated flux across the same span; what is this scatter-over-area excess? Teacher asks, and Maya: -54.4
